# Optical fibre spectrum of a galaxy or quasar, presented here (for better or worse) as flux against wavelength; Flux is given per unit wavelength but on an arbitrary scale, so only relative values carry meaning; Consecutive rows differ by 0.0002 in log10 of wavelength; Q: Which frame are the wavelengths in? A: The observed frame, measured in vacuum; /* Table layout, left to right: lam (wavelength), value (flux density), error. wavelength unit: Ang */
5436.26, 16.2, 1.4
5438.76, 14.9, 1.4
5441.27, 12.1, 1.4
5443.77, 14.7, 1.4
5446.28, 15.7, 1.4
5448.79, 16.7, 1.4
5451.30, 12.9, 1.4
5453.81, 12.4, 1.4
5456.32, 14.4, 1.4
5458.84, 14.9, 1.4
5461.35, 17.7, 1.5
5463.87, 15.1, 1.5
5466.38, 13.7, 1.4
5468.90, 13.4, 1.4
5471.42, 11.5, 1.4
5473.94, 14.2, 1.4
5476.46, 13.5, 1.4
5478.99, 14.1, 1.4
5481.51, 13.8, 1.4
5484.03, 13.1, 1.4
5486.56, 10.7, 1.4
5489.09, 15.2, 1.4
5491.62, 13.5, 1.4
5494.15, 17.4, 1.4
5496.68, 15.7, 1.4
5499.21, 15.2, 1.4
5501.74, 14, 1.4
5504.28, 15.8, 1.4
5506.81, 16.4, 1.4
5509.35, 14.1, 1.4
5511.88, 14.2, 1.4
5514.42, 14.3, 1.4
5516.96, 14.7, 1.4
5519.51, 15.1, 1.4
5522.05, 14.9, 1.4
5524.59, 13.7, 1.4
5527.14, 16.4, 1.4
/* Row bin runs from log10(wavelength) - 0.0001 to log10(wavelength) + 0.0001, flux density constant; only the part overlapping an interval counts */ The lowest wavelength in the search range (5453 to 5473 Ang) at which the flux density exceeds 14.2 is 5456.32 Ang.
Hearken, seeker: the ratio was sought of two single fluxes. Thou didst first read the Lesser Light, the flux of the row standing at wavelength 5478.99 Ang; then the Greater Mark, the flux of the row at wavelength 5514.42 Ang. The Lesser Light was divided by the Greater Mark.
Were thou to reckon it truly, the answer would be 0.99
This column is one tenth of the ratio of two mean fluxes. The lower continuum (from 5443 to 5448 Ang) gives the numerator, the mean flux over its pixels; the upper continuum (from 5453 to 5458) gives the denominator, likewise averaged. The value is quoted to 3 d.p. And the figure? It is 0.113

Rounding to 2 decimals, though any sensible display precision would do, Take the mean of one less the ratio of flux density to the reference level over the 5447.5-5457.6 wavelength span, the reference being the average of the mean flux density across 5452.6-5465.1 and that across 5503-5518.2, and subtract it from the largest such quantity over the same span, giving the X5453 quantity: 0.11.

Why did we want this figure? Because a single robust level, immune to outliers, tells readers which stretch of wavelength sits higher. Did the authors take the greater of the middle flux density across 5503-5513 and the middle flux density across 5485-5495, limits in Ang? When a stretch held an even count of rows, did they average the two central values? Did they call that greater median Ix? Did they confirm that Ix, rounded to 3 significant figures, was 15.0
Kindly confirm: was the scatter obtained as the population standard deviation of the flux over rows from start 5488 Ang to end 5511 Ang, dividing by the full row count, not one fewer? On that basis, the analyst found 1.2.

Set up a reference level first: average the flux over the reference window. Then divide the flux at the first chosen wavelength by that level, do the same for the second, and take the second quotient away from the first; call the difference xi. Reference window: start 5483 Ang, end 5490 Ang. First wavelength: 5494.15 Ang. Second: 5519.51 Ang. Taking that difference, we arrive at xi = 0.18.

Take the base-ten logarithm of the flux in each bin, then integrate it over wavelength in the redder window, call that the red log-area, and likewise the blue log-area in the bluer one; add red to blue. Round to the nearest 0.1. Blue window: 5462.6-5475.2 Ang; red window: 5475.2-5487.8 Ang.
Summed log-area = 28.3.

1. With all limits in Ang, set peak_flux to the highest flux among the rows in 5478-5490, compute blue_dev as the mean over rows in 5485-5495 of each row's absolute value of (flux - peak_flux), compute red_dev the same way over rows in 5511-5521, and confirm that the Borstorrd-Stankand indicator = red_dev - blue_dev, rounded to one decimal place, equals -1.5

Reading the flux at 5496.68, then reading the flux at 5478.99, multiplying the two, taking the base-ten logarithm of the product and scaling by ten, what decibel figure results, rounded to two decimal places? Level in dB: 23.45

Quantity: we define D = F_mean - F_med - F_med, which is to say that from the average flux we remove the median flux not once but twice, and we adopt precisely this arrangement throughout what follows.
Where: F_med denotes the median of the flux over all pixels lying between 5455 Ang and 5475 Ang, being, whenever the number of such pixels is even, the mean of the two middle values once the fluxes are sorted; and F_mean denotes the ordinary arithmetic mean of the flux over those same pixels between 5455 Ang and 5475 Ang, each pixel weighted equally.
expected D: -14.2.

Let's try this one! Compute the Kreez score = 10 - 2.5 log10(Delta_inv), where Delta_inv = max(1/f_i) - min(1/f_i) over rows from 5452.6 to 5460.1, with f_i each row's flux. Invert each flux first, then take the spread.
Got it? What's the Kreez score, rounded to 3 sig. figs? 14.7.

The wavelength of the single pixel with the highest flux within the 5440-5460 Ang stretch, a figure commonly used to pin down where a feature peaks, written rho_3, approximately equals 5448.79 Ang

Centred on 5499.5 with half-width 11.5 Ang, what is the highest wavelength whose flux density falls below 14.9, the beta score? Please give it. 5509.35 Ang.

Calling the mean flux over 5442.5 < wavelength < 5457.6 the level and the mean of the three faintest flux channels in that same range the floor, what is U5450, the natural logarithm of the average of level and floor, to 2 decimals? 2.63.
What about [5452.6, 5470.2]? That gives 2.63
